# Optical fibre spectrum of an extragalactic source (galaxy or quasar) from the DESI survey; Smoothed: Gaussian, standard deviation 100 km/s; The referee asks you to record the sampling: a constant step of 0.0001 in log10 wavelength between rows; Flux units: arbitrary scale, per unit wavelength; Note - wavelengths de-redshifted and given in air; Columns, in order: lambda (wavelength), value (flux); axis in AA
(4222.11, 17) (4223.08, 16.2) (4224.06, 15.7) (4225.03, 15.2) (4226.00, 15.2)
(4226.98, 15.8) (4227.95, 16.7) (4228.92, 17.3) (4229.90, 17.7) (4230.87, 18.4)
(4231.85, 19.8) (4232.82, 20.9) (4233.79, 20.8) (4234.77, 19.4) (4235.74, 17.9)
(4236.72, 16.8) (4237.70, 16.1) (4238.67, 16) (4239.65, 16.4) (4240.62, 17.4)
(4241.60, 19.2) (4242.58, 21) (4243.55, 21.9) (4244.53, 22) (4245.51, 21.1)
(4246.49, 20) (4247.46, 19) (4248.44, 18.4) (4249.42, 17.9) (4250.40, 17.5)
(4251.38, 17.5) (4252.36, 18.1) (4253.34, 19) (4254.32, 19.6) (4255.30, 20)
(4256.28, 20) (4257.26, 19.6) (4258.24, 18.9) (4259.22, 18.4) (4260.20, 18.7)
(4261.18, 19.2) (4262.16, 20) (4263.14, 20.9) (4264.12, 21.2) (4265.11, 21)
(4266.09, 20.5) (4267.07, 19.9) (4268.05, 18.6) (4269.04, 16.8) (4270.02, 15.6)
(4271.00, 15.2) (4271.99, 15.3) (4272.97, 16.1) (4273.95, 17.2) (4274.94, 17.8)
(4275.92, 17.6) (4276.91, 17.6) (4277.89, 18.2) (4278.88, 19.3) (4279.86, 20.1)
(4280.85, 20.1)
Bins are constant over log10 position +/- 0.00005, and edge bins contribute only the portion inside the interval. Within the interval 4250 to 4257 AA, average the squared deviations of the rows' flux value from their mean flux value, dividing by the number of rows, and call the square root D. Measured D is 1.0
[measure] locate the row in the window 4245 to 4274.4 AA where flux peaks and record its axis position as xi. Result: 4264.12 AA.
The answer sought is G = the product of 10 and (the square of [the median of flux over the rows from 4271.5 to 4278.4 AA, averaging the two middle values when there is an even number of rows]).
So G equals 3098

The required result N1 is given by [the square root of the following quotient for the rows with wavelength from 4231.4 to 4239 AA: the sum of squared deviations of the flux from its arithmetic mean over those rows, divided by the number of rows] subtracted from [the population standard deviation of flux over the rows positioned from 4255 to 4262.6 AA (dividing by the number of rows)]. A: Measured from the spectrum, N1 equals -1.3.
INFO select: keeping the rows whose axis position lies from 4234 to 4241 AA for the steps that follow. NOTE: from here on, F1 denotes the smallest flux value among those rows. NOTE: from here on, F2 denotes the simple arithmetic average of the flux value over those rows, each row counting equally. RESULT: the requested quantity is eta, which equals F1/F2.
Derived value 0.93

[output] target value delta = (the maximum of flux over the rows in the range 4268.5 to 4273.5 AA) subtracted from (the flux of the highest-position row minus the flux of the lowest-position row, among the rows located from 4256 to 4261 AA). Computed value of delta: -18.1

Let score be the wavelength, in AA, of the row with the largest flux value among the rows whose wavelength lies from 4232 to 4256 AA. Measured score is 4244.53 AA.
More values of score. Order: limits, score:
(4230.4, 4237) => 4232.82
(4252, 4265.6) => 4264.12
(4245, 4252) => 4245.51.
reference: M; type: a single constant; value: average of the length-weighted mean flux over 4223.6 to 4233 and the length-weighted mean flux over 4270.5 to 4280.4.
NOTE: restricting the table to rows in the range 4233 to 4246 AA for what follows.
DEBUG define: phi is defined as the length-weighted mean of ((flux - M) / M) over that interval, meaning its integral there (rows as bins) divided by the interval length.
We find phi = 0.10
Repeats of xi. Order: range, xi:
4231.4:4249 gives 4244.53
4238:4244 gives 4243.55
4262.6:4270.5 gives 4264.12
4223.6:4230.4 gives 4229.90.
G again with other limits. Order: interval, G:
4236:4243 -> 2822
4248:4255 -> 3276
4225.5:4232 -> 2993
